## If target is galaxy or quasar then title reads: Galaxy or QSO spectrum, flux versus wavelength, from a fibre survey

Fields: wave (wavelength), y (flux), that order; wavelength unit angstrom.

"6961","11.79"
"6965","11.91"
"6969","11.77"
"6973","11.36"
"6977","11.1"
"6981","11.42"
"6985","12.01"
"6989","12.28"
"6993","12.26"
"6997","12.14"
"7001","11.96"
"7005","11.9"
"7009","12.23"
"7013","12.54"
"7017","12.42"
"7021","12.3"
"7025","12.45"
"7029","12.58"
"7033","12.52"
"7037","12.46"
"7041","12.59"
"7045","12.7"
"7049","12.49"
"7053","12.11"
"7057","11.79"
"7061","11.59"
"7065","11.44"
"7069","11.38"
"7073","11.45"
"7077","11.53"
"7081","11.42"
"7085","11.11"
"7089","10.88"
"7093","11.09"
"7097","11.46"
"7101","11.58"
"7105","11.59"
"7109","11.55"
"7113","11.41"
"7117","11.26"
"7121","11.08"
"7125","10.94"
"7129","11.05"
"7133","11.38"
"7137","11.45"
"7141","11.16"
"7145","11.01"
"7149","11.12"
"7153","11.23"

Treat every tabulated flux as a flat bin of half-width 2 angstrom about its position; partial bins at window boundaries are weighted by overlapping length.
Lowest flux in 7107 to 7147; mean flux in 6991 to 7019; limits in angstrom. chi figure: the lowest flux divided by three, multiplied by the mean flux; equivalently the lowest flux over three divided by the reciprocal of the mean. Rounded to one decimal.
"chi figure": 44.5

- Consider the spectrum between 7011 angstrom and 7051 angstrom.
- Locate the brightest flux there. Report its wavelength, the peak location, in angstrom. 7045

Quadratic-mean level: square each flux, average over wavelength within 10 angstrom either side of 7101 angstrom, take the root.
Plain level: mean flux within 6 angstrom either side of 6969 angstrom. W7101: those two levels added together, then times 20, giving 463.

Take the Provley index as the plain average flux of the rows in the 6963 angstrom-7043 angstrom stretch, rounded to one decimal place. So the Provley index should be 12.1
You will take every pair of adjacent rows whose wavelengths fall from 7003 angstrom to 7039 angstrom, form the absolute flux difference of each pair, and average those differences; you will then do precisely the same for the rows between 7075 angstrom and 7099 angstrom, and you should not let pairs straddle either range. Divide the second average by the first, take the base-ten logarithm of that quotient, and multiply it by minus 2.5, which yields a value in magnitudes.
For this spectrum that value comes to -0.47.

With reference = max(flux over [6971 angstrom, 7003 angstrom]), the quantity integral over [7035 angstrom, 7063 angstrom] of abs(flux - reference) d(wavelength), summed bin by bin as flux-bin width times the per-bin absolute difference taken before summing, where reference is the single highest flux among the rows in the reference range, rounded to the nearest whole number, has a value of 10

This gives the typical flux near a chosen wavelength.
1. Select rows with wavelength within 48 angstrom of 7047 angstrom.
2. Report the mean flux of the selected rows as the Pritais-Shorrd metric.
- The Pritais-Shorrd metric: 12.0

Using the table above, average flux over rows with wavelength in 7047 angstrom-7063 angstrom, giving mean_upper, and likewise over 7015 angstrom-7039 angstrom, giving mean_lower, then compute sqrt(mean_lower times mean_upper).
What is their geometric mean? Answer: 12.2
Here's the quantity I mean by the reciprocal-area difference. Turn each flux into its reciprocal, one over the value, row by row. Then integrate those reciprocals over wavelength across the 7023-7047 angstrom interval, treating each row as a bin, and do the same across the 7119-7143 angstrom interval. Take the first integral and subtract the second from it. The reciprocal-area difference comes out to -0.24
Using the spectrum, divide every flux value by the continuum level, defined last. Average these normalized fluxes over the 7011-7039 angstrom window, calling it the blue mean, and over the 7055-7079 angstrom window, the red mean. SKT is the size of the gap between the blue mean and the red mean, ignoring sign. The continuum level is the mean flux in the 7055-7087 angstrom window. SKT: 0.08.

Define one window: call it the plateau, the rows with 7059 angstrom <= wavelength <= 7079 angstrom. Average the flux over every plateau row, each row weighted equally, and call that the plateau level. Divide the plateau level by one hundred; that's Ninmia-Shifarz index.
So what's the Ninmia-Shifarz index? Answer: 0.115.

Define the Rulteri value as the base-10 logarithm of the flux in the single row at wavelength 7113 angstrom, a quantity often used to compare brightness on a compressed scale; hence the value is 1.06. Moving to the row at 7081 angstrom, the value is 1.06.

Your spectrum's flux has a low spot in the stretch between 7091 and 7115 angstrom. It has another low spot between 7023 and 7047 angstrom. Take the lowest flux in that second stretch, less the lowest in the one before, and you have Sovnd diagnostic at 1.4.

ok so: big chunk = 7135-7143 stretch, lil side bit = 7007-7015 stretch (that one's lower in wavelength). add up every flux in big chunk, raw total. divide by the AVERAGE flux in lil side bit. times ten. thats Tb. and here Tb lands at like 18.3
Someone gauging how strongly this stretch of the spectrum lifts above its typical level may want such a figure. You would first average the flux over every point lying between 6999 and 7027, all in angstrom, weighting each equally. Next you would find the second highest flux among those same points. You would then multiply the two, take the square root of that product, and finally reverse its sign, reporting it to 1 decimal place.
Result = -12.4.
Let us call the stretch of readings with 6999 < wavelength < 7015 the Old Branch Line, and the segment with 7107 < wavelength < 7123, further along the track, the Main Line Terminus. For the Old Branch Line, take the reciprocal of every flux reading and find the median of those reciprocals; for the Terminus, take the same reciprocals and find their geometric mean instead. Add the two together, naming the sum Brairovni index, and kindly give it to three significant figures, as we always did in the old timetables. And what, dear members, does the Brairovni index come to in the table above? 0.171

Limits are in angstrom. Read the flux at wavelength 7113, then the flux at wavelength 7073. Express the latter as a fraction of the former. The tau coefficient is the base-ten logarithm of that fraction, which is 0.002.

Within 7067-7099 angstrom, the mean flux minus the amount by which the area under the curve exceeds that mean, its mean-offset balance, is -339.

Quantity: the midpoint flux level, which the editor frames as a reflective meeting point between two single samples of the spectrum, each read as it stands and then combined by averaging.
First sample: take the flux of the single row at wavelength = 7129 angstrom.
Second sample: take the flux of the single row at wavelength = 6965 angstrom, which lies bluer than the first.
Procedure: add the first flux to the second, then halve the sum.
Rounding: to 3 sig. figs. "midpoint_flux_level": 11.5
